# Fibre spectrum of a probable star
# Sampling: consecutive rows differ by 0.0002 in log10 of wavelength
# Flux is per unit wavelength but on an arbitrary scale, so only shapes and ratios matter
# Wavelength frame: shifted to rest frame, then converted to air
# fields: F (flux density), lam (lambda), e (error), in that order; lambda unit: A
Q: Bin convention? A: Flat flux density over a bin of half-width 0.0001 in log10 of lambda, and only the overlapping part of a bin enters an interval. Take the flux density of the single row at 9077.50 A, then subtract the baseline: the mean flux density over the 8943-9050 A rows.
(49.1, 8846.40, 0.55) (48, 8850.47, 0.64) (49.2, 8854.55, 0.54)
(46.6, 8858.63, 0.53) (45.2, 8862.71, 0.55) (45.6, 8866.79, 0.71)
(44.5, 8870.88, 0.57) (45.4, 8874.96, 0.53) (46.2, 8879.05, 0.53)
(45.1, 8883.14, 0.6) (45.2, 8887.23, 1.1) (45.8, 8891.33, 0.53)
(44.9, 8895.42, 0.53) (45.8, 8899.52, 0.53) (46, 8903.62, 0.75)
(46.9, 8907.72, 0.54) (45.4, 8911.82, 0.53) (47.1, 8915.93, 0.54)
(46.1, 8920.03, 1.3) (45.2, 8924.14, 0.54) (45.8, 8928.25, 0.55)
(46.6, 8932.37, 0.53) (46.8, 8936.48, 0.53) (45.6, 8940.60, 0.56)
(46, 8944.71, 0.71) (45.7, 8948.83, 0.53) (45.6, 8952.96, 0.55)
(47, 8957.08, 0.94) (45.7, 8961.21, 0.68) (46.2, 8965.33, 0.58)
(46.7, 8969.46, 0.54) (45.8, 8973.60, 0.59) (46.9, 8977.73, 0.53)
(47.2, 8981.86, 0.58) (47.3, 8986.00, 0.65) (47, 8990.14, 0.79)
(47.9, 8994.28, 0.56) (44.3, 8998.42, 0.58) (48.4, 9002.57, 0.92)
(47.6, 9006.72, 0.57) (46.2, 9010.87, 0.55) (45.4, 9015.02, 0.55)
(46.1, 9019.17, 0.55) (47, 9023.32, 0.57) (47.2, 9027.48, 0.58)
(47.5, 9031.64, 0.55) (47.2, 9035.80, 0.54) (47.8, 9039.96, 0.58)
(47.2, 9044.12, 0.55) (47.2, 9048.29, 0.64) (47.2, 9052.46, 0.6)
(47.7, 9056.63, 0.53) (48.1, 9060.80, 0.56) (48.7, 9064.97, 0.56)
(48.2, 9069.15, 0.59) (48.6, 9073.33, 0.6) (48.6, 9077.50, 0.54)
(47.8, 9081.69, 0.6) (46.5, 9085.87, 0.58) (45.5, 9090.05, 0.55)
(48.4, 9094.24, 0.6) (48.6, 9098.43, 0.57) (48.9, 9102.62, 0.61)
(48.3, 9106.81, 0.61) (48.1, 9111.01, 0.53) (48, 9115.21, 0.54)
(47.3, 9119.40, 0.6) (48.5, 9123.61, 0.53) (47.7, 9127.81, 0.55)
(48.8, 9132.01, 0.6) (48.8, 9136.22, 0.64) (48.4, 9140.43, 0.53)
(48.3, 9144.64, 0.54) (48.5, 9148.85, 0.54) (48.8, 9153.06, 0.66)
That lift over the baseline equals 1.9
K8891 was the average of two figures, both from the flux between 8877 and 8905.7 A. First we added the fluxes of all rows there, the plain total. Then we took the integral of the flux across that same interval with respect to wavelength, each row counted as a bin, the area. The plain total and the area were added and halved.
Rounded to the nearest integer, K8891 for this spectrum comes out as 813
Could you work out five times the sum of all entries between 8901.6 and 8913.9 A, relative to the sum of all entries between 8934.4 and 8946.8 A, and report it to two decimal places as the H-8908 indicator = 5.00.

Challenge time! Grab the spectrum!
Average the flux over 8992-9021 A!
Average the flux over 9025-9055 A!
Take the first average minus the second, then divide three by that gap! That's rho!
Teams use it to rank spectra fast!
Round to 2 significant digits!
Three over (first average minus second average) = -3.9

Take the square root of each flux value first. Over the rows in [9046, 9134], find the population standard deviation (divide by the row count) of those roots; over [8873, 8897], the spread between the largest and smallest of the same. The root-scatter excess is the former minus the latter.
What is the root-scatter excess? -0.04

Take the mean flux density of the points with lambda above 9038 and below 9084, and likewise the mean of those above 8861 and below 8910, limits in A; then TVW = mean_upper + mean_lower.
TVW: 93.47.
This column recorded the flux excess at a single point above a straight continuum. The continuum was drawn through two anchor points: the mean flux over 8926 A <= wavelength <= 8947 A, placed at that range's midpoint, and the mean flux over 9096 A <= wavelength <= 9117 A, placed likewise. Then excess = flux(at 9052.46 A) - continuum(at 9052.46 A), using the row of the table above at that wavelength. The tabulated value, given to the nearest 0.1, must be -0.5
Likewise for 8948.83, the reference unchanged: -0.6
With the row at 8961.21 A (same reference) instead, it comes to -0.8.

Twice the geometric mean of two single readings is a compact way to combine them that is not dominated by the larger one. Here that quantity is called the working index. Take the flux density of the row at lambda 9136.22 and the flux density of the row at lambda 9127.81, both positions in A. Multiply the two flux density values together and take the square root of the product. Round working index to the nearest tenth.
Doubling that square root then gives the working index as 96.5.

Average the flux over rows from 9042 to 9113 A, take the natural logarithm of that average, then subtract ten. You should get -6.13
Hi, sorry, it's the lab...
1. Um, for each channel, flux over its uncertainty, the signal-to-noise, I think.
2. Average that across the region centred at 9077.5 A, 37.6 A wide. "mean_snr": 83.2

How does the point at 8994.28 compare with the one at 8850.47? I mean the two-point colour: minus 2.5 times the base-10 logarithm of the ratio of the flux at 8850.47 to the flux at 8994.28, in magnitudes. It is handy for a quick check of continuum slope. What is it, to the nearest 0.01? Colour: 0.00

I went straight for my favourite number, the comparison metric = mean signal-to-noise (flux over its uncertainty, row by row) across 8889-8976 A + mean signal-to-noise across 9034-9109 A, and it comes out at 160.6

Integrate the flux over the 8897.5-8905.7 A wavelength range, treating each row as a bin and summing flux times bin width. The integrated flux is 376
